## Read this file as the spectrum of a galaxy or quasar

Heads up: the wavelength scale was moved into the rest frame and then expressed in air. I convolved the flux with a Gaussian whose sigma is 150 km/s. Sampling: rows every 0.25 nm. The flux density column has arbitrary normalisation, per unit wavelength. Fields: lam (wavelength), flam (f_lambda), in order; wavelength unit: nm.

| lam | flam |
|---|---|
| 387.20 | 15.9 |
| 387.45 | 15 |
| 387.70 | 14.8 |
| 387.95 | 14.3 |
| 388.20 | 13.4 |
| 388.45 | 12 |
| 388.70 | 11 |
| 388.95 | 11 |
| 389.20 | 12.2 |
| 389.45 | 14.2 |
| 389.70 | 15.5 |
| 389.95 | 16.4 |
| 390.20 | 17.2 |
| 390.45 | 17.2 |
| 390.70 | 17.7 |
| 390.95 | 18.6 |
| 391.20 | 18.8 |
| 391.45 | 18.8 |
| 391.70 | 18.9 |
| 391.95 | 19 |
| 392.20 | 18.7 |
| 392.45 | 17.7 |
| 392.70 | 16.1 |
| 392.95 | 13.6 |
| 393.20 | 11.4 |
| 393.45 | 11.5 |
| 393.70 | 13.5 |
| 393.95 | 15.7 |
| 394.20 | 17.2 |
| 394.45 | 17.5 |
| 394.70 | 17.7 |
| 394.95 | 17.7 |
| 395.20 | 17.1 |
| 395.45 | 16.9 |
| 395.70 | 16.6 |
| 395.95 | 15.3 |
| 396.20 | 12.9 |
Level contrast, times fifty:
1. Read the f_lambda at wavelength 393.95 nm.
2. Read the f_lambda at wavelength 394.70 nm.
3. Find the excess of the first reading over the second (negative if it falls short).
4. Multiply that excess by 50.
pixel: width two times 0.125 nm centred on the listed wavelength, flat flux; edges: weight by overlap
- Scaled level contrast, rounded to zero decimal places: -100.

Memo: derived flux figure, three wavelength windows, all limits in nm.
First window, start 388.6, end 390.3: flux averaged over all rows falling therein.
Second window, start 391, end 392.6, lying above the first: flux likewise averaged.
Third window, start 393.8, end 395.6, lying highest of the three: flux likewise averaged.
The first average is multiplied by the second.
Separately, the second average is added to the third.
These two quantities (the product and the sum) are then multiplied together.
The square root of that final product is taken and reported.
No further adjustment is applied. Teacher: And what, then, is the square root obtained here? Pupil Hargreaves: 96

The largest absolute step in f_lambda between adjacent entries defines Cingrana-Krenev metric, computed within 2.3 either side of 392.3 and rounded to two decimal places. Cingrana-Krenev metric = 2.50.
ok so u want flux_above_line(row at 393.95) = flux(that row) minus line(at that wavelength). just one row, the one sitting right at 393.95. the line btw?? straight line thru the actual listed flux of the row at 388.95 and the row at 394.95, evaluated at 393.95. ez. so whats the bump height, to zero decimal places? -1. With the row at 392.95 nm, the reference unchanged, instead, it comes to -2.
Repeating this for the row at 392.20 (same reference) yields 4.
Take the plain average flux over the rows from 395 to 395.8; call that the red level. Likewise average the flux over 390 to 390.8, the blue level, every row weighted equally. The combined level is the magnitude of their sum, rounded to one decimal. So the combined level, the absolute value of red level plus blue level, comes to 34.2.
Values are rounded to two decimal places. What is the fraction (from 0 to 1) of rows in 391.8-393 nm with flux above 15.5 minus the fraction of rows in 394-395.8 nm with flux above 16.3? -0.20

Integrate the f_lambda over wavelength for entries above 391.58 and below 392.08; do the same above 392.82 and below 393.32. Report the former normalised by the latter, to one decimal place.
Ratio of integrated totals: 1.5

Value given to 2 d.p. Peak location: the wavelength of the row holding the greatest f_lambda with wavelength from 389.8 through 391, 390.95 nm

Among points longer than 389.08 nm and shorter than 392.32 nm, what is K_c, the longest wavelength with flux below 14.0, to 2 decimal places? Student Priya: 389.20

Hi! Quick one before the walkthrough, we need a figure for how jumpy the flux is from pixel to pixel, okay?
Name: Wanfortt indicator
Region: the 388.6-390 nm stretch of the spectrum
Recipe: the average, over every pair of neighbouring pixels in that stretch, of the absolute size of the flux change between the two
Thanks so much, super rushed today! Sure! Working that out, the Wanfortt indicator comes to 1.1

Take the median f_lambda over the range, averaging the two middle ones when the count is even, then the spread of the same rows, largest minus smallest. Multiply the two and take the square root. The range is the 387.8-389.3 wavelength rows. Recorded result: 6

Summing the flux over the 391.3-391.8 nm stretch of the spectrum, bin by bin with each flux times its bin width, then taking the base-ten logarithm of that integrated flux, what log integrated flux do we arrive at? 0.97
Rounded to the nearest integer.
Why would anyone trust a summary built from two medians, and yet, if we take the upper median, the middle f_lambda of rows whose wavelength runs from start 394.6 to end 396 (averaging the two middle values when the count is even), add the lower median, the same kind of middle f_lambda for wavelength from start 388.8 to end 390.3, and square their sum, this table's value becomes 1014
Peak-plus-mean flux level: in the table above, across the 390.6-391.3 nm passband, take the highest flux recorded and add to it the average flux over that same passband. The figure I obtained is 37.2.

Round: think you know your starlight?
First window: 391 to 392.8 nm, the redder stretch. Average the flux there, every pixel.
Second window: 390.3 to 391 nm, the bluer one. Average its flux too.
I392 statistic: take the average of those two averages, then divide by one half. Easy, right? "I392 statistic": 36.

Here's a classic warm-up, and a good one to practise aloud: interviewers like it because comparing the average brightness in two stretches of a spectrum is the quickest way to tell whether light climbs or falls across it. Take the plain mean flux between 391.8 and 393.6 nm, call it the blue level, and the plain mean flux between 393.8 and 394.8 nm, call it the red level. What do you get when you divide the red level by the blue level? 1.10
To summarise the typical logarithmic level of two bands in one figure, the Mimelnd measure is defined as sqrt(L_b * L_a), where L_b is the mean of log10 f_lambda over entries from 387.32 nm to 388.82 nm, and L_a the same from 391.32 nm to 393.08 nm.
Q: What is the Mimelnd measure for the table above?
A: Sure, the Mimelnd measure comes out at 1.18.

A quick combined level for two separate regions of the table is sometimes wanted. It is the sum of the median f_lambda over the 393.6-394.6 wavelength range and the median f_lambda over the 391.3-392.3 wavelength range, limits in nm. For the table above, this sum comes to 35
